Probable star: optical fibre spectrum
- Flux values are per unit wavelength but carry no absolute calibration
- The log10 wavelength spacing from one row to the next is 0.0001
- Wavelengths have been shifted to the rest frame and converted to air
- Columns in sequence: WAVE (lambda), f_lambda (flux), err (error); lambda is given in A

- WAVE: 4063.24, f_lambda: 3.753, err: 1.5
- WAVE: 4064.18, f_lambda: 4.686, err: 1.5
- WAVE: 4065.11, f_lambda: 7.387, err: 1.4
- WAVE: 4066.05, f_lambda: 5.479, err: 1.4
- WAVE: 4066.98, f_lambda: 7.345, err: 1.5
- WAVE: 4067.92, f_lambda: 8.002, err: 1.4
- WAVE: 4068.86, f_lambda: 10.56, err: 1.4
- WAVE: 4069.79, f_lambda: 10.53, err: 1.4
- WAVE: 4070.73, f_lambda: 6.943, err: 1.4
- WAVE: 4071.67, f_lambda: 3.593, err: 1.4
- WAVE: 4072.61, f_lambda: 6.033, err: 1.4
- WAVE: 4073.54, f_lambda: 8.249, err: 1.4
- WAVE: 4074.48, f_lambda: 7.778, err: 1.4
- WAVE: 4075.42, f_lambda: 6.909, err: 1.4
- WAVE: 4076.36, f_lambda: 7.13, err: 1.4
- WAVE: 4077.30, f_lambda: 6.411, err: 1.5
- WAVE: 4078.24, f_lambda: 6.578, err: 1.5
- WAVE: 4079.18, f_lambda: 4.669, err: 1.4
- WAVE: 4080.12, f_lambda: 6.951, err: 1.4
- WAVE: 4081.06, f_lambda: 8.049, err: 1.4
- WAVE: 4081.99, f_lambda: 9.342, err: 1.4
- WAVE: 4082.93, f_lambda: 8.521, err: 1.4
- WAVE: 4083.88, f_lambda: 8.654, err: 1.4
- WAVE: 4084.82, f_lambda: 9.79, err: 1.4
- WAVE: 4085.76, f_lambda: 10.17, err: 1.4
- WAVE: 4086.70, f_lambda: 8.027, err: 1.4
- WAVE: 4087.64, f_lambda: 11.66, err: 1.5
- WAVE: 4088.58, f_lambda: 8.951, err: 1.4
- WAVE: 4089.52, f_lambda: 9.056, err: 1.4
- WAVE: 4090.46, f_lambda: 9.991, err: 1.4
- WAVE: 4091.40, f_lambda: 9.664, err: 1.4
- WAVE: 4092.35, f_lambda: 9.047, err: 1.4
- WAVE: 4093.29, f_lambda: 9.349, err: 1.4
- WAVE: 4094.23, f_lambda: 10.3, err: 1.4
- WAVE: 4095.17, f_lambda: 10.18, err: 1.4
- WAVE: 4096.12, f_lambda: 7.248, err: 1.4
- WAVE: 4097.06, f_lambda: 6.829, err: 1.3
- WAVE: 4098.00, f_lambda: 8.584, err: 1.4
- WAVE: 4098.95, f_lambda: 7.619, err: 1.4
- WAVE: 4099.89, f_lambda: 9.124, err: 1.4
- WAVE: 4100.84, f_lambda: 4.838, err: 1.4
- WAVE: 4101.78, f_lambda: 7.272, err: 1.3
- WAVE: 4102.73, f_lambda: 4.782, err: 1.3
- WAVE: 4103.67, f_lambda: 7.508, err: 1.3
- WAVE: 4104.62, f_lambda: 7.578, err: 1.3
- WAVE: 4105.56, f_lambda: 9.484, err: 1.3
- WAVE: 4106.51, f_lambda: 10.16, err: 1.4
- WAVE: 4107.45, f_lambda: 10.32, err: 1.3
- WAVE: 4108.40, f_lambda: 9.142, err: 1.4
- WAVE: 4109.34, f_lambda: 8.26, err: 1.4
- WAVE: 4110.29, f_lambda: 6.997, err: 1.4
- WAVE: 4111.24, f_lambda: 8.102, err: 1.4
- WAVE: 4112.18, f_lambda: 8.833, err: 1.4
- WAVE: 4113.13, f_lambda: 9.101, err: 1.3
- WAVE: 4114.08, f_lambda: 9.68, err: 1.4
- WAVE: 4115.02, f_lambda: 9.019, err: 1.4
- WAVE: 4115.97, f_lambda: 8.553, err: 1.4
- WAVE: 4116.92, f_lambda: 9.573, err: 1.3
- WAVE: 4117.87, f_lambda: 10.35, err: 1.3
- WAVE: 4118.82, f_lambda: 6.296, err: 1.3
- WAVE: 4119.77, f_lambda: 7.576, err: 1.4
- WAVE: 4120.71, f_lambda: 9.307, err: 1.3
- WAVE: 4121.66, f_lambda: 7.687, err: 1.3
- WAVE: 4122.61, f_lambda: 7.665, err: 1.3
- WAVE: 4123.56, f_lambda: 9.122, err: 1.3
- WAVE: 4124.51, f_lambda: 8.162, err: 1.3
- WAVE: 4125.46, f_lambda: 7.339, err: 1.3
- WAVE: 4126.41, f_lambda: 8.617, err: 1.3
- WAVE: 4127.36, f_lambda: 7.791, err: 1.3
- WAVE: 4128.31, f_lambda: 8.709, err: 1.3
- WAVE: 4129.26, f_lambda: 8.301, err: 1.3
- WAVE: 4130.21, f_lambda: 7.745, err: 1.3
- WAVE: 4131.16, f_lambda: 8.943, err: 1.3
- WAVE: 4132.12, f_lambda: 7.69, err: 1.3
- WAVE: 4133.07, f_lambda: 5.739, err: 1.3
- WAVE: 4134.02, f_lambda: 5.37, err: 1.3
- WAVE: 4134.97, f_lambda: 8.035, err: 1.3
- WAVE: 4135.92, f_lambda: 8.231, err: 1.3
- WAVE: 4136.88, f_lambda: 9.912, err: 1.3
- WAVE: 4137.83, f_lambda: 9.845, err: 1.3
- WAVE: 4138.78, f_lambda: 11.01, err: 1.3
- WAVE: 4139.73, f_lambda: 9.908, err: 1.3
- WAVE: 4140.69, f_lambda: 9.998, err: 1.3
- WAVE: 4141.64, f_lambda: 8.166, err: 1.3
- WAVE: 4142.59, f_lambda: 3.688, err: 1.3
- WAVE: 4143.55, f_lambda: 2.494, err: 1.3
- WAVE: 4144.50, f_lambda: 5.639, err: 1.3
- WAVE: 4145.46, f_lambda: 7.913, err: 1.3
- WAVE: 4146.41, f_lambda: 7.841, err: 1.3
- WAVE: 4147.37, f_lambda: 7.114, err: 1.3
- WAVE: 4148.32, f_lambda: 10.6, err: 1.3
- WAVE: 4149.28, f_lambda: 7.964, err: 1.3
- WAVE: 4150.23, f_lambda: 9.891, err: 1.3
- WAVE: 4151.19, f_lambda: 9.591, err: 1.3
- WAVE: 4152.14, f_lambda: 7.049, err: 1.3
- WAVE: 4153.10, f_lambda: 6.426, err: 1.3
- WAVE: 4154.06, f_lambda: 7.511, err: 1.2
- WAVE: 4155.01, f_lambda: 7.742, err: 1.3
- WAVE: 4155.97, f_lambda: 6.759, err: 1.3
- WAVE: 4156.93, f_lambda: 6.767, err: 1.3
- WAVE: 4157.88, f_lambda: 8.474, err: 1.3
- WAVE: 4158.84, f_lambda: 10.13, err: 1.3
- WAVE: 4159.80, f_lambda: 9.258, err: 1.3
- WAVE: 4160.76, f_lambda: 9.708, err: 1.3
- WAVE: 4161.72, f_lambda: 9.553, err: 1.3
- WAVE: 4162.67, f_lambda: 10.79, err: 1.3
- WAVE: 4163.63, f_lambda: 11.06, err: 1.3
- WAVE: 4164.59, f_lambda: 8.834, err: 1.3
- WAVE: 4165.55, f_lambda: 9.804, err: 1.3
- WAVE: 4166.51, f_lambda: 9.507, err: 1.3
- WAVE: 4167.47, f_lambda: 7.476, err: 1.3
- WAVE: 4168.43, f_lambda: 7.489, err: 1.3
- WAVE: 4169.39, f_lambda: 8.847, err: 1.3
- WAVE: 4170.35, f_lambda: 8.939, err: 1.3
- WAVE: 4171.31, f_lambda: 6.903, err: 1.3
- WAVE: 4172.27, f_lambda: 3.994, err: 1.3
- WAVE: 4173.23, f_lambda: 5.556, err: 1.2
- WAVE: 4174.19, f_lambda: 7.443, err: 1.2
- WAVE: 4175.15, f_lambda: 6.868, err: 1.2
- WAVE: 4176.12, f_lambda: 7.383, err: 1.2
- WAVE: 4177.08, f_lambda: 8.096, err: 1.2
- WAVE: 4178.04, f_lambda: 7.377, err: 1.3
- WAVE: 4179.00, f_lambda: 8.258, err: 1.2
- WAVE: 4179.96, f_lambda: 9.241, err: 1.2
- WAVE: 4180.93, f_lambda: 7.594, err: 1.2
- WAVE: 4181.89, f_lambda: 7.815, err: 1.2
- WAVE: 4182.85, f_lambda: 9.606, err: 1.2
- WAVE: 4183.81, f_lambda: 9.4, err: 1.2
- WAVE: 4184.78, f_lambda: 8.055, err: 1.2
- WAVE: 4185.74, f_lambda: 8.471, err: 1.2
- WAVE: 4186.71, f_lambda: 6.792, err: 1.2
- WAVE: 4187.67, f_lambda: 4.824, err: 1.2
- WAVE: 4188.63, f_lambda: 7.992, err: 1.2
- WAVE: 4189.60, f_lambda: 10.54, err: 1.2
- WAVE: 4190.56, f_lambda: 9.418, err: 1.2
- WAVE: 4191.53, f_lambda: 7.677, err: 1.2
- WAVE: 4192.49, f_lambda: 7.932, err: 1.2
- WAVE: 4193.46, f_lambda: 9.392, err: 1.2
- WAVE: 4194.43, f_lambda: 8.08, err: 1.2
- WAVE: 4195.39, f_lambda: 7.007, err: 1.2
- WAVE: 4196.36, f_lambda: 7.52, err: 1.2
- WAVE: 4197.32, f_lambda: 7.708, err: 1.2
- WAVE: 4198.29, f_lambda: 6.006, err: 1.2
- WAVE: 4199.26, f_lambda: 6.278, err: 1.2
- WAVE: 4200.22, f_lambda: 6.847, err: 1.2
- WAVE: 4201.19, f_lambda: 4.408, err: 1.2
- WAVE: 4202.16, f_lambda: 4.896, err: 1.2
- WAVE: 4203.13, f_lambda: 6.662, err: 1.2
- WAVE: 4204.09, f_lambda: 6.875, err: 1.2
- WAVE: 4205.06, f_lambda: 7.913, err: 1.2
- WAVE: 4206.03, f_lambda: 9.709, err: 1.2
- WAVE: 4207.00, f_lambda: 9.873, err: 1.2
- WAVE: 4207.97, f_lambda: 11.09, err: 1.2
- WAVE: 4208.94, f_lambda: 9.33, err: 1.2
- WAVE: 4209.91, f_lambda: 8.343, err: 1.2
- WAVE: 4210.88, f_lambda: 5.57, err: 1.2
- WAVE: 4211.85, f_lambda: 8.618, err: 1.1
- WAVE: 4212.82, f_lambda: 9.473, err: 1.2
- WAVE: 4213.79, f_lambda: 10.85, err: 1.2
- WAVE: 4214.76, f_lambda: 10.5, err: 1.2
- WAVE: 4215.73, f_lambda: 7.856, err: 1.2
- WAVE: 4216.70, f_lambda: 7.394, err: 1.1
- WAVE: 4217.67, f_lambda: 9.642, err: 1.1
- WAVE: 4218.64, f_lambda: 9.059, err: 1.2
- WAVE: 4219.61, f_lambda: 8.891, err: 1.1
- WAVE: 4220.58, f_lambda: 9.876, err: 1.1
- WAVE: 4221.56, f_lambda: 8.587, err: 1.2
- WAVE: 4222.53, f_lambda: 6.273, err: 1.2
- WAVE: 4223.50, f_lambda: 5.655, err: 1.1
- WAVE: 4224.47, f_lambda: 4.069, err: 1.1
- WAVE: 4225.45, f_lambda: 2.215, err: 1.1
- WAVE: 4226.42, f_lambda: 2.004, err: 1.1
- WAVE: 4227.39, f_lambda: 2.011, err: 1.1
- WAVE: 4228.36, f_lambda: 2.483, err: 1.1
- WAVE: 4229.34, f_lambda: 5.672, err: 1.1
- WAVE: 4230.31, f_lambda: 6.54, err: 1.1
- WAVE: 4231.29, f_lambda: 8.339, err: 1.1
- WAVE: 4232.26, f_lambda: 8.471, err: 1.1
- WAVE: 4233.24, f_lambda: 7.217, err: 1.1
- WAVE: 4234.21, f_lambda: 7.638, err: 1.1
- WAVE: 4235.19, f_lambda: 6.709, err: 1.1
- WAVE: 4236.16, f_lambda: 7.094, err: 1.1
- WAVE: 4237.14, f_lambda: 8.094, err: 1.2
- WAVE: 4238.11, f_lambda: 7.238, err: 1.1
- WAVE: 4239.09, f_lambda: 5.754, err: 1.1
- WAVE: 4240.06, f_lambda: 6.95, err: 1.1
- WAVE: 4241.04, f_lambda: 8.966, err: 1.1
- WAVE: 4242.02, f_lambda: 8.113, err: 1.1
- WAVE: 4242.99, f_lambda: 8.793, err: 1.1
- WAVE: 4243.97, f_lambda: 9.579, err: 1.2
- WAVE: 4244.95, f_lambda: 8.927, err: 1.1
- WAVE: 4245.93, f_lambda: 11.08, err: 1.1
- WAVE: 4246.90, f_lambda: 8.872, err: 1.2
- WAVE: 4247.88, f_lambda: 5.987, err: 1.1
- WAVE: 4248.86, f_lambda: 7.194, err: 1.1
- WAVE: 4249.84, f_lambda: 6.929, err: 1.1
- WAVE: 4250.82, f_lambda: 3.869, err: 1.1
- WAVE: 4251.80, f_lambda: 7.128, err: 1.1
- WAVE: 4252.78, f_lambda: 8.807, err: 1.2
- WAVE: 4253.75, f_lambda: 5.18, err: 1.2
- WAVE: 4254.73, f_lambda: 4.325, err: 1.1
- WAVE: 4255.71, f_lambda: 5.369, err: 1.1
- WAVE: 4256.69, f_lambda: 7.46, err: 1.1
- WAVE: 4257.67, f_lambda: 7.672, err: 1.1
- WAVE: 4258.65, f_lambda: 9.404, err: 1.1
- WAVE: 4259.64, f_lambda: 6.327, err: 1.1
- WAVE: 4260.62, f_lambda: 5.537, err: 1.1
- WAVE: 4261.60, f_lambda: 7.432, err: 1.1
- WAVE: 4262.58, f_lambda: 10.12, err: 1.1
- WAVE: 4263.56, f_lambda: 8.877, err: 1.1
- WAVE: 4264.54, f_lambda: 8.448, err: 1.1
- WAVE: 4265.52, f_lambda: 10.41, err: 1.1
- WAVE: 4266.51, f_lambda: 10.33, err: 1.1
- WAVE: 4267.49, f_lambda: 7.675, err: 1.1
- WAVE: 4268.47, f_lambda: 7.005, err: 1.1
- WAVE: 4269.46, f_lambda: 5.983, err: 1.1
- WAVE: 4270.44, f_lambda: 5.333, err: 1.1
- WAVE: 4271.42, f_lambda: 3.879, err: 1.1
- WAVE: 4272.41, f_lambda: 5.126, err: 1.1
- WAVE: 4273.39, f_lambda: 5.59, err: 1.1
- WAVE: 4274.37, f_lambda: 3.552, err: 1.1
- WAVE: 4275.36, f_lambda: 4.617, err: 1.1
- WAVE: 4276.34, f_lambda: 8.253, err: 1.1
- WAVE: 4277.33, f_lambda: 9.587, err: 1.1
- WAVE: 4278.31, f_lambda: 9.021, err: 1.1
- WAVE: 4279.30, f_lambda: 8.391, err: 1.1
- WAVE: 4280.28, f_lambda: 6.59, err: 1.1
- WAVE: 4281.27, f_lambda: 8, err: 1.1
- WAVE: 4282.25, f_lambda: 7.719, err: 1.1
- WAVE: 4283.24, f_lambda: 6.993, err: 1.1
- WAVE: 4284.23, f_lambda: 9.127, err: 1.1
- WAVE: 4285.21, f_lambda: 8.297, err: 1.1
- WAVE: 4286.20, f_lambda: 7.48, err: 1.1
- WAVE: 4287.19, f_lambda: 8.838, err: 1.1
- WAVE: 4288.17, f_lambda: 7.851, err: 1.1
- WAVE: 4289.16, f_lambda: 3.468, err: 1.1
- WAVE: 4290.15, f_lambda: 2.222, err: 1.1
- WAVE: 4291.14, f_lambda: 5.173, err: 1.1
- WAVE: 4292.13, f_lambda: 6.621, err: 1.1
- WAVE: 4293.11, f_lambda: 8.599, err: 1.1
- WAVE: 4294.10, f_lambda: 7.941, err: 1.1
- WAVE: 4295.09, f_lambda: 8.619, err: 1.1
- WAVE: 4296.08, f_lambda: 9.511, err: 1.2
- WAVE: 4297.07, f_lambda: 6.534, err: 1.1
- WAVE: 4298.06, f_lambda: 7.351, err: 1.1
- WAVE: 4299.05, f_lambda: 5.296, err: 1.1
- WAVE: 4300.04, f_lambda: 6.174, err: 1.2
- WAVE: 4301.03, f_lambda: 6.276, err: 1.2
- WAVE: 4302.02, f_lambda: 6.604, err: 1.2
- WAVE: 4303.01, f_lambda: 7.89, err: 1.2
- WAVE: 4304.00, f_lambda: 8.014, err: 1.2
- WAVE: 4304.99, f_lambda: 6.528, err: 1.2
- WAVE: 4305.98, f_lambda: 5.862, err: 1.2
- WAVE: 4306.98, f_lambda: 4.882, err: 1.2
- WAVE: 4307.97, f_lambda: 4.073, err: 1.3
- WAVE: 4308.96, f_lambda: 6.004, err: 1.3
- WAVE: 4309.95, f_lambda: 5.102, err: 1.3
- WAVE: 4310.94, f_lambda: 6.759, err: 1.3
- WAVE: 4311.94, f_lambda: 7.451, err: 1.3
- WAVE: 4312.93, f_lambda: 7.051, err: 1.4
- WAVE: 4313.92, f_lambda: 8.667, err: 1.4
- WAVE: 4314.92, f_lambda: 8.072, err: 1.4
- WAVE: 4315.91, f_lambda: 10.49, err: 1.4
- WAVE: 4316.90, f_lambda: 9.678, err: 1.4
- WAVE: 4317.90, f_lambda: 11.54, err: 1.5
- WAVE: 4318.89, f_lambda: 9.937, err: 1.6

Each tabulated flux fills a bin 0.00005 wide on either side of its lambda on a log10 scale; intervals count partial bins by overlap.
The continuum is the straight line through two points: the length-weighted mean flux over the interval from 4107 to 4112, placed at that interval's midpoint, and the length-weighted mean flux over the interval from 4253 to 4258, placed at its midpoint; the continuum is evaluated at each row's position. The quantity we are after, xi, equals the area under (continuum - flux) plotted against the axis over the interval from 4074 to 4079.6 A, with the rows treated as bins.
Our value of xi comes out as 14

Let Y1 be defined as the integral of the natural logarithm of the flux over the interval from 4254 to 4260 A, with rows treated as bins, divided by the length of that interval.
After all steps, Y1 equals 1.87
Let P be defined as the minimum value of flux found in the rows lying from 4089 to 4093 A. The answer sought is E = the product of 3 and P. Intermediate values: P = 9.047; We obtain 27.1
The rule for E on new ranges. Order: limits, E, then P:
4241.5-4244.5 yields 24.3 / 8.113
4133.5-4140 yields 16.1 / 5.37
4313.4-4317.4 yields 24.2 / 8.072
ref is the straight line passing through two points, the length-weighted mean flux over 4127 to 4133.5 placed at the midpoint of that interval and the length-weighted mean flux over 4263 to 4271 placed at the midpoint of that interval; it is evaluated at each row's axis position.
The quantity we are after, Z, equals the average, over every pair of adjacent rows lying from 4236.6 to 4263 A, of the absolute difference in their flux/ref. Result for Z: 0.21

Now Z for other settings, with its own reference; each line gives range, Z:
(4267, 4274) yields 0.11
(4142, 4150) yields 0.25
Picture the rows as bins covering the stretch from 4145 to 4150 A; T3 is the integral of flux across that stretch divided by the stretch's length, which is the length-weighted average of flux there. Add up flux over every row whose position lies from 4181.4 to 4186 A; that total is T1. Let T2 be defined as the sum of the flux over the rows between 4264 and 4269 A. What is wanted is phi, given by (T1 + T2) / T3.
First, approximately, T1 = 43.3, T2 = 44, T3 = 8.4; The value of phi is 10.4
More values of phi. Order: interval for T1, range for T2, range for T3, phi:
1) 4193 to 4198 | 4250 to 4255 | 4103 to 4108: 7.8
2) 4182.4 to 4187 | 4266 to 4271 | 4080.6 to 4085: 8.9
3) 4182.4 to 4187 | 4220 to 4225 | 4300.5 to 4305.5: 10.9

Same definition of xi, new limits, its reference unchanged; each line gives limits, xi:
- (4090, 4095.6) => -5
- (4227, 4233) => 5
